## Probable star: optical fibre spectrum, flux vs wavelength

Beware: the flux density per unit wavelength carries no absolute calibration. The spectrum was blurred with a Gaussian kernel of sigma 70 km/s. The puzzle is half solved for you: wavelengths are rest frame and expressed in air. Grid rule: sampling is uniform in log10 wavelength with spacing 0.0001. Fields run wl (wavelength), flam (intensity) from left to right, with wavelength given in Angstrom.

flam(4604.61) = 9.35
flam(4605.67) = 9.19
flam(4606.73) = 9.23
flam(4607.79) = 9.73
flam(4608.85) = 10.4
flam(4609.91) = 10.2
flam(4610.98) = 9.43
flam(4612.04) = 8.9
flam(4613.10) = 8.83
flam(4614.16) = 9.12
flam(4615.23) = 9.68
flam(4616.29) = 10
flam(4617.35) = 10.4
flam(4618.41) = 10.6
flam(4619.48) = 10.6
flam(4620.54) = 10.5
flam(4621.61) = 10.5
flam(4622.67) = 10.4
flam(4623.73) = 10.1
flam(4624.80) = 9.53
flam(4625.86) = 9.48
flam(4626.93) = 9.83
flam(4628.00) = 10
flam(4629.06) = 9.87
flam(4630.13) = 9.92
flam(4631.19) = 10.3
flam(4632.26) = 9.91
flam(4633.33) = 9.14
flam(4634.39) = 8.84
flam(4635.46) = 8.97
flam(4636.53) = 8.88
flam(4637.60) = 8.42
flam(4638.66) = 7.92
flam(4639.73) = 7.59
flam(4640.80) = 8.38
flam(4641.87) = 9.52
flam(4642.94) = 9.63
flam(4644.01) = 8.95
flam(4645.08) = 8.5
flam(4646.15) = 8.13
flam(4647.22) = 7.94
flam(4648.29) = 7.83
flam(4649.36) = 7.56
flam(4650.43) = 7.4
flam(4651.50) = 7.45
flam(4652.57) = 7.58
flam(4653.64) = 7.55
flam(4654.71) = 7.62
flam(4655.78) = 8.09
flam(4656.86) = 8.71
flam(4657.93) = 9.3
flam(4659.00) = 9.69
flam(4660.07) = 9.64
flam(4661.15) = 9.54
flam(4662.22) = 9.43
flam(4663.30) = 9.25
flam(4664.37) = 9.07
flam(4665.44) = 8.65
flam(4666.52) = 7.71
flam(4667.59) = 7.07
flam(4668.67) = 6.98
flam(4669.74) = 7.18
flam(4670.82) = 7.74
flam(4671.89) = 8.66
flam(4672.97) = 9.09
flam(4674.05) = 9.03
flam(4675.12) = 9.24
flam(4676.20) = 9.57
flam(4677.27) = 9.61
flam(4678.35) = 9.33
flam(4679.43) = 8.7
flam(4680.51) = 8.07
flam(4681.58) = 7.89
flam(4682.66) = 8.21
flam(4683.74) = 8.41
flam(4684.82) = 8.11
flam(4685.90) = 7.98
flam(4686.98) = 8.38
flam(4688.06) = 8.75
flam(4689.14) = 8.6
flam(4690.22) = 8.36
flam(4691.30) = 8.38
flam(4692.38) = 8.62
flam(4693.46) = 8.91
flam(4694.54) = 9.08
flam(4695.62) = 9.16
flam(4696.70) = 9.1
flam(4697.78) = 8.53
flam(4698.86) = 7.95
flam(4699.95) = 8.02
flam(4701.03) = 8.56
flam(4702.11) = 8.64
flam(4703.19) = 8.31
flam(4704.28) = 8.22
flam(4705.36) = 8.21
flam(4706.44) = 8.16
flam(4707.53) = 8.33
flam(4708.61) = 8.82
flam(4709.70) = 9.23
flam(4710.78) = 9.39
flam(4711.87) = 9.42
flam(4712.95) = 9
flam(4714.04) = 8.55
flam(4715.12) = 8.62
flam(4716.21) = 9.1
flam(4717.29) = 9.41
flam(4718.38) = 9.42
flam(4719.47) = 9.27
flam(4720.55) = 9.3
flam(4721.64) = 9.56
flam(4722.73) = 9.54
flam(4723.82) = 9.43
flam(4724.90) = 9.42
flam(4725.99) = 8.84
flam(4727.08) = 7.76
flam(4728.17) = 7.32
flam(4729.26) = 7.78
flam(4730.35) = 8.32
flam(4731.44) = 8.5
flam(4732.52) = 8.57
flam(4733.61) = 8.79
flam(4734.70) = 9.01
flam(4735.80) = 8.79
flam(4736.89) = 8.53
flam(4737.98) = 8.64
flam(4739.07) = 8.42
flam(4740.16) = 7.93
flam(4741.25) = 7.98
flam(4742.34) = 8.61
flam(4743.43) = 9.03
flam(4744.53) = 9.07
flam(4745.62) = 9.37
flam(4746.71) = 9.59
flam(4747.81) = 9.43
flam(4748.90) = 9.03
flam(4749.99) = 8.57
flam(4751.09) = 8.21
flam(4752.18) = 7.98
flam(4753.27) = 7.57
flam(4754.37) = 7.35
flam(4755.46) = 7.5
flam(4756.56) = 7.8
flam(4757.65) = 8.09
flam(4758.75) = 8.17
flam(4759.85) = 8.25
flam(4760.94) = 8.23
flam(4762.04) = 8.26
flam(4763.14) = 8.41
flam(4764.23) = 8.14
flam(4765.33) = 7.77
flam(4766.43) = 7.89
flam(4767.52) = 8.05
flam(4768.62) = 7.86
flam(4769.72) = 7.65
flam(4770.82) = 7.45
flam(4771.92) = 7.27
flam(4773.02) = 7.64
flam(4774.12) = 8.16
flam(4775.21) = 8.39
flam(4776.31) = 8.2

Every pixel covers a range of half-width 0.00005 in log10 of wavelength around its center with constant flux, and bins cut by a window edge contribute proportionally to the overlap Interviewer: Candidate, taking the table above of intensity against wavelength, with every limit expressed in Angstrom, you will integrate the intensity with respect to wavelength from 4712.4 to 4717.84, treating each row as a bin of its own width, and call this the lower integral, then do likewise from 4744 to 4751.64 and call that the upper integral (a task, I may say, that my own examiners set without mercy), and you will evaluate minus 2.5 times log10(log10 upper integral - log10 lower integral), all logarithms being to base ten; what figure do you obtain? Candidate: 2.0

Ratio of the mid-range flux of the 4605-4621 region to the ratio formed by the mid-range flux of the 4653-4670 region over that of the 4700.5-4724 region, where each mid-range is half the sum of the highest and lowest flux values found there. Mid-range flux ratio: 10.3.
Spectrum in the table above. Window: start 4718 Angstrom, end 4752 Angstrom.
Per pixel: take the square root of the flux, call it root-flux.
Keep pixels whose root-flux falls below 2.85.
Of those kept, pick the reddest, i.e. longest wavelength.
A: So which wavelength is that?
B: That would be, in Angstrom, 4741.25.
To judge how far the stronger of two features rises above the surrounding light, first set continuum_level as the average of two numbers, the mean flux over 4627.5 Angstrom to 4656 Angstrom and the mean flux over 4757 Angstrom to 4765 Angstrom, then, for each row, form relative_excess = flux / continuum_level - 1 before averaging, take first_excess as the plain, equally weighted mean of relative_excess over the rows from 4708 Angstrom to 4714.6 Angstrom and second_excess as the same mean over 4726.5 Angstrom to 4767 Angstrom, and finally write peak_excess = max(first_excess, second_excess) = 0.08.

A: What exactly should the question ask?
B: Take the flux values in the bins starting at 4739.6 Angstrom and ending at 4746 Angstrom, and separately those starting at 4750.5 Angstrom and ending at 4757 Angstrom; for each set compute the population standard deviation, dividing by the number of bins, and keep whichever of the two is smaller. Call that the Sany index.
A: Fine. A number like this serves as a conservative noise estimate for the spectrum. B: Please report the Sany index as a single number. 0.295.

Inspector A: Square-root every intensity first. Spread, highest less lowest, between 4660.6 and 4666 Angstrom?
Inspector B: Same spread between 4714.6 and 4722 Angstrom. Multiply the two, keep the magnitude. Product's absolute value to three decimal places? 0.023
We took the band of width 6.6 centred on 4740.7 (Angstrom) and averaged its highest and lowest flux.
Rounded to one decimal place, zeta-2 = 8.5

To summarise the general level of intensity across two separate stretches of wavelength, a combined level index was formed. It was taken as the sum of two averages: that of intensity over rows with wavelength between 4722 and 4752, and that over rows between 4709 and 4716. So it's 17.7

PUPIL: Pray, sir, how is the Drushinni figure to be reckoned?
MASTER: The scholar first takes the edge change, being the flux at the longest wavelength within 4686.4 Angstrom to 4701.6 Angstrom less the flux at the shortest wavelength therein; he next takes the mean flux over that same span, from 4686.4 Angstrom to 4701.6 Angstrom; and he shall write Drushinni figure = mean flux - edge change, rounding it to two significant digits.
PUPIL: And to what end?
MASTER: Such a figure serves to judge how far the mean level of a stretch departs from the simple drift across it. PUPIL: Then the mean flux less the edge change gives 8.4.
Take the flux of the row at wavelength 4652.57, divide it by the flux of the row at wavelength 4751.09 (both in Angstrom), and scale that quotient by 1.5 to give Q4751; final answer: 1.38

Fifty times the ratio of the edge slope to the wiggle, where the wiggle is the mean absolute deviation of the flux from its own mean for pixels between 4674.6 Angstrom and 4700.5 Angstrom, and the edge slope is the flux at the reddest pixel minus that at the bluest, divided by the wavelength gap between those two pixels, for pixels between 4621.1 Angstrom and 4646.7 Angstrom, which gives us -11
